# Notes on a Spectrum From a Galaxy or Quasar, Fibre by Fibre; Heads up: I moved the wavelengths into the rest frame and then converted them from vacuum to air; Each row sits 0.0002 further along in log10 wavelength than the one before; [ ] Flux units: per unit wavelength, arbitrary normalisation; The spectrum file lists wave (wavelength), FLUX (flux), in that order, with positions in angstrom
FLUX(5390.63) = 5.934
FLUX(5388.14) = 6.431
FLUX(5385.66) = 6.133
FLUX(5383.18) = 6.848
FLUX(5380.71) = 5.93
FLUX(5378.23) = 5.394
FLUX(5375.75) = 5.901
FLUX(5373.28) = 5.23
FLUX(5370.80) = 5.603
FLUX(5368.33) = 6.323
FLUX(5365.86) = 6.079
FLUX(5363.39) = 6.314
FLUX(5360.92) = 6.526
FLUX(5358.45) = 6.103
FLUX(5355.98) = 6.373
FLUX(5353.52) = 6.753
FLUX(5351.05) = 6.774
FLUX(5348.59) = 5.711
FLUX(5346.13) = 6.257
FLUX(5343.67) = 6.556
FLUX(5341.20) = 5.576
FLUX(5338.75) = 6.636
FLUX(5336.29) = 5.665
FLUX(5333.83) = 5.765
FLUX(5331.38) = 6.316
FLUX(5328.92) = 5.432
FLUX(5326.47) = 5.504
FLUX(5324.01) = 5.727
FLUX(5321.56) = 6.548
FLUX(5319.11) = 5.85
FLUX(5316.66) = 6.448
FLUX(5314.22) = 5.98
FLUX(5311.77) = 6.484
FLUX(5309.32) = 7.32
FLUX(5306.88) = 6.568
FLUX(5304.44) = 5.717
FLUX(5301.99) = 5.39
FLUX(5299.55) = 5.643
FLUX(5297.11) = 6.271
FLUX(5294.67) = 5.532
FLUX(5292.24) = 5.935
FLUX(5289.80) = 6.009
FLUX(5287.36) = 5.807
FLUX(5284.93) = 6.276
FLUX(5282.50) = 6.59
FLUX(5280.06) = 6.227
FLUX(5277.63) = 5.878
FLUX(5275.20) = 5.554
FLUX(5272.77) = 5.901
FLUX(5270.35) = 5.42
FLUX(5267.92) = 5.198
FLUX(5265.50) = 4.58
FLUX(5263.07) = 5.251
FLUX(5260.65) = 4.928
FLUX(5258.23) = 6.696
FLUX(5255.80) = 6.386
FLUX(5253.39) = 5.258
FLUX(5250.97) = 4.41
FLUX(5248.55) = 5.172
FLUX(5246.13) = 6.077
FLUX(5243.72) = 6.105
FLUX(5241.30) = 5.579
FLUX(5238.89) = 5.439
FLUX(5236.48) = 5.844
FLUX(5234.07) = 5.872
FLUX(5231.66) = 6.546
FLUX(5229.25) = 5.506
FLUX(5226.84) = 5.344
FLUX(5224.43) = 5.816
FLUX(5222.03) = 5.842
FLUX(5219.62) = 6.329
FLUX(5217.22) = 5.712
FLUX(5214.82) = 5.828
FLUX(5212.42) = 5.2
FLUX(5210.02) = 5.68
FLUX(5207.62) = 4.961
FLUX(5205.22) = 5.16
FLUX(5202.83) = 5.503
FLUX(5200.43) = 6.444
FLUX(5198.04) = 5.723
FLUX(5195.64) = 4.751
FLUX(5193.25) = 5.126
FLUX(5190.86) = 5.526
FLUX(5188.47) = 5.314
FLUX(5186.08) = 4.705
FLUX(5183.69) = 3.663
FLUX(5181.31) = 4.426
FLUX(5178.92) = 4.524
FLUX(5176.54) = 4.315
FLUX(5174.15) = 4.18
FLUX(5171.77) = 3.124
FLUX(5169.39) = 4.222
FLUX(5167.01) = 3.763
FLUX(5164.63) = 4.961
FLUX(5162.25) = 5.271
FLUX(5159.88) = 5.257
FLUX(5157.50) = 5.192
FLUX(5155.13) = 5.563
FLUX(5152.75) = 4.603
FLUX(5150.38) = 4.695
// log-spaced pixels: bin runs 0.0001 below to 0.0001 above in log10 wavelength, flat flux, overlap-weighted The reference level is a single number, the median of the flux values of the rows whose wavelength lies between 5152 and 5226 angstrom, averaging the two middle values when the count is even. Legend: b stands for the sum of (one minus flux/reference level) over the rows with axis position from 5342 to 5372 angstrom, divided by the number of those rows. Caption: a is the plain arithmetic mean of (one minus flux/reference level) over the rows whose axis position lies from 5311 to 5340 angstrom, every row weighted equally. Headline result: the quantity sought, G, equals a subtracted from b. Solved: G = -0.05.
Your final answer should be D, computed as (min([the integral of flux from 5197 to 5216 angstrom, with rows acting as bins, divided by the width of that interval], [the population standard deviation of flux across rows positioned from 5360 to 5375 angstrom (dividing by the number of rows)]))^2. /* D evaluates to 0.21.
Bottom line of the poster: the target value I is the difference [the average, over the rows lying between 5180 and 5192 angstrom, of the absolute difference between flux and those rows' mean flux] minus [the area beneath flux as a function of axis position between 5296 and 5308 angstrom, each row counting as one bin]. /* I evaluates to -70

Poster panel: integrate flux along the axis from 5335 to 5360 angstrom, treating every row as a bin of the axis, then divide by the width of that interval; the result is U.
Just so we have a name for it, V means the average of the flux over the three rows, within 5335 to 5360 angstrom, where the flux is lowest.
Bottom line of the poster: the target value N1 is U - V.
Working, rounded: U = 6.2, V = 5.65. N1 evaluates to 0.59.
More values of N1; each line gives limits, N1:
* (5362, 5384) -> 0.54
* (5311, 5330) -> 0.43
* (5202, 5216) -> 0.28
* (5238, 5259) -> 0.72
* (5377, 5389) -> 0.32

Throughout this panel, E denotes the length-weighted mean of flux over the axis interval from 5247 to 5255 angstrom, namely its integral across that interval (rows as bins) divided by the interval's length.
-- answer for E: 5.1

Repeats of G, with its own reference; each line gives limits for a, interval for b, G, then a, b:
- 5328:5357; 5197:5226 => 0.09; -0.185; -0.09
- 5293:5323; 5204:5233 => 0.09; -0.184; -0.09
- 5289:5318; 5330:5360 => -0.02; -0.176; -0.20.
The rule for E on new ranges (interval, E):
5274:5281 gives 5.9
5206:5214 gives 5.3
